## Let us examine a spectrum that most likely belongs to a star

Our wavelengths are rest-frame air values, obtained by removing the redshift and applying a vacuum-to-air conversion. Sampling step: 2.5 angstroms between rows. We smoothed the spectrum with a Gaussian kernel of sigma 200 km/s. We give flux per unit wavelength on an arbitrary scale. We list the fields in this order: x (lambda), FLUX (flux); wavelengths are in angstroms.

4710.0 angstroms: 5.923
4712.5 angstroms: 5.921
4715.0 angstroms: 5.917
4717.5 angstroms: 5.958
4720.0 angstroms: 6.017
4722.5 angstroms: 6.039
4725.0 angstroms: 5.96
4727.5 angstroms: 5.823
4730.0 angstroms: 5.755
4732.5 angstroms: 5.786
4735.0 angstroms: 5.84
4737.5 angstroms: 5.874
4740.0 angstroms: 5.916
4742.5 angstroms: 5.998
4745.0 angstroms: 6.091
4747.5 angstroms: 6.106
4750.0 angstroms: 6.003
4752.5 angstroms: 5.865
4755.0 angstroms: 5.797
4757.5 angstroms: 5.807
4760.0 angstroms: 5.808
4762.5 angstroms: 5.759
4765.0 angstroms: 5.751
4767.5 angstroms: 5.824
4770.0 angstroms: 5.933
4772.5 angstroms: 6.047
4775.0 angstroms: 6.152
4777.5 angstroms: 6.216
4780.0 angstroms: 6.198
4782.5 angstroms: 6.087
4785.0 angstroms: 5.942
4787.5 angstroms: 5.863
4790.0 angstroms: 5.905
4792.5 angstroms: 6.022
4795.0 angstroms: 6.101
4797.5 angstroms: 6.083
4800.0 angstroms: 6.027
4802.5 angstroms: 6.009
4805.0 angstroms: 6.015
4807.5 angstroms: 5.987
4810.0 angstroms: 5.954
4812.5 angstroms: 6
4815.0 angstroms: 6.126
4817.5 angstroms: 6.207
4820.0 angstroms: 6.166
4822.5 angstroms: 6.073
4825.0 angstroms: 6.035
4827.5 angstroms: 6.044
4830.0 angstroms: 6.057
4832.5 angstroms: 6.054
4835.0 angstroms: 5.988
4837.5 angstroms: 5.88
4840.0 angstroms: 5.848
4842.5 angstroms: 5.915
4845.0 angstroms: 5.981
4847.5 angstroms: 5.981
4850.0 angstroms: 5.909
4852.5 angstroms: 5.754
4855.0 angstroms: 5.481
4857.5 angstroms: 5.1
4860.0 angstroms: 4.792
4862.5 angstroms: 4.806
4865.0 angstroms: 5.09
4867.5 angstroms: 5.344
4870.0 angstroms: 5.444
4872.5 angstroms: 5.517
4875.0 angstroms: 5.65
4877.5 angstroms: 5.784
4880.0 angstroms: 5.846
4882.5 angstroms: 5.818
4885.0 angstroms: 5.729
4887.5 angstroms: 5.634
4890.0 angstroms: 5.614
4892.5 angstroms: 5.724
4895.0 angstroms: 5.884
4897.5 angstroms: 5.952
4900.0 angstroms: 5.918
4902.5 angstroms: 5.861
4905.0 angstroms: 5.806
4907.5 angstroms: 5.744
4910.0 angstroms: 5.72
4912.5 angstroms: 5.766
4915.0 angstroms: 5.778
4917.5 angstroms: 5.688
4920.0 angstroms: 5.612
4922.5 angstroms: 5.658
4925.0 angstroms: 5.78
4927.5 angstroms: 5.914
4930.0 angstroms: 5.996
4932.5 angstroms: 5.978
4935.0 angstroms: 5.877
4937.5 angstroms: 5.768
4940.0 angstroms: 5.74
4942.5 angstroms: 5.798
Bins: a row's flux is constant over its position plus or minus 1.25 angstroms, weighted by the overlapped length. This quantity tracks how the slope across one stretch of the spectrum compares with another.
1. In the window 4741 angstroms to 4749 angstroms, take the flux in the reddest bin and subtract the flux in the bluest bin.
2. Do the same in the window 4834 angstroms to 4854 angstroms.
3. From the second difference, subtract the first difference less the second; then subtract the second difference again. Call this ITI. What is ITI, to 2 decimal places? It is -0.34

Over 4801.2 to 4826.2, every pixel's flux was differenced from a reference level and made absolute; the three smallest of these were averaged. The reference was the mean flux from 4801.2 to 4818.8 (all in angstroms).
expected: 0.022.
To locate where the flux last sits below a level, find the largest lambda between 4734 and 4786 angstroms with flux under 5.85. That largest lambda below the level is 4767.5 angstroms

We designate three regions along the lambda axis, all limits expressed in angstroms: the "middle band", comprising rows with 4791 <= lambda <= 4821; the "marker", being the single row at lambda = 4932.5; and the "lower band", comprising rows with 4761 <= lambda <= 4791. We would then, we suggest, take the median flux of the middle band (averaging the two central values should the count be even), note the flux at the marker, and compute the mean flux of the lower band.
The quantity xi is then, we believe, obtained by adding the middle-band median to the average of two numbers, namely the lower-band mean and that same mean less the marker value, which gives 9.01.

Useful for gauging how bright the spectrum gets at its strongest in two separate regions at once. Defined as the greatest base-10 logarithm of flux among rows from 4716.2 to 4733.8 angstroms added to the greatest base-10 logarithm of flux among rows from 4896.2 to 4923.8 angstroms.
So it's 1.556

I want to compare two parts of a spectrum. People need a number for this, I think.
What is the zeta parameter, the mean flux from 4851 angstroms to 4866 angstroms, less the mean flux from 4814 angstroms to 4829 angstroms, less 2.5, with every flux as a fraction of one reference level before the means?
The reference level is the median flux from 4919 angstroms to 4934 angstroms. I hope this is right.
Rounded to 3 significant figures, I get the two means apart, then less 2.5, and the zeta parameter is -2.66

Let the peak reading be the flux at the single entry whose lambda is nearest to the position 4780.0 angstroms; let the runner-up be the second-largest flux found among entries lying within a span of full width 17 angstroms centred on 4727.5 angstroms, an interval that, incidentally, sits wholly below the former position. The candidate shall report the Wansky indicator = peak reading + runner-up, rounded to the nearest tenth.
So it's 12.2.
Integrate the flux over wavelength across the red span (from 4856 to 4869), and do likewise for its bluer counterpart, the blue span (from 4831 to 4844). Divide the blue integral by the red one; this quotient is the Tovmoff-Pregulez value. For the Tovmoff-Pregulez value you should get 1.18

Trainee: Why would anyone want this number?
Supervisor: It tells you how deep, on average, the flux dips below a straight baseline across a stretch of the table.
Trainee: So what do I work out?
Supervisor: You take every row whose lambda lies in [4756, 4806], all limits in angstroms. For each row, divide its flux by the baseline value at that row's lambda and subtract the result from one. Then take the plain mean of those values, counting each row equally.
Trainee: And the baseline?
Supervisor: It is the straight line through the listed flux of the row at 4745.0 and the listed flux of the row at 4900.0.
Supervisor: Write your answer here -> 0.012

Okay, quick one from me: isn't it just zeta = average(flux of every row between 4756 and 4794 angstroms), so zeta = 5.95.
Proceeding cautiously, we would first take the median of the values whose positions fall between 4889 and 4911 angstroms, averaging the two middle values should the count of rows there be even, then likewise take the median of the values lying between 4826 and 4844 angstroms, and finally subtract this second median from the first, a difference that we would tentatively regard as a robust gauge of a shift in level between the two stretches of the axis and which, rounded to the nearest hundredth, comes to -0.18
